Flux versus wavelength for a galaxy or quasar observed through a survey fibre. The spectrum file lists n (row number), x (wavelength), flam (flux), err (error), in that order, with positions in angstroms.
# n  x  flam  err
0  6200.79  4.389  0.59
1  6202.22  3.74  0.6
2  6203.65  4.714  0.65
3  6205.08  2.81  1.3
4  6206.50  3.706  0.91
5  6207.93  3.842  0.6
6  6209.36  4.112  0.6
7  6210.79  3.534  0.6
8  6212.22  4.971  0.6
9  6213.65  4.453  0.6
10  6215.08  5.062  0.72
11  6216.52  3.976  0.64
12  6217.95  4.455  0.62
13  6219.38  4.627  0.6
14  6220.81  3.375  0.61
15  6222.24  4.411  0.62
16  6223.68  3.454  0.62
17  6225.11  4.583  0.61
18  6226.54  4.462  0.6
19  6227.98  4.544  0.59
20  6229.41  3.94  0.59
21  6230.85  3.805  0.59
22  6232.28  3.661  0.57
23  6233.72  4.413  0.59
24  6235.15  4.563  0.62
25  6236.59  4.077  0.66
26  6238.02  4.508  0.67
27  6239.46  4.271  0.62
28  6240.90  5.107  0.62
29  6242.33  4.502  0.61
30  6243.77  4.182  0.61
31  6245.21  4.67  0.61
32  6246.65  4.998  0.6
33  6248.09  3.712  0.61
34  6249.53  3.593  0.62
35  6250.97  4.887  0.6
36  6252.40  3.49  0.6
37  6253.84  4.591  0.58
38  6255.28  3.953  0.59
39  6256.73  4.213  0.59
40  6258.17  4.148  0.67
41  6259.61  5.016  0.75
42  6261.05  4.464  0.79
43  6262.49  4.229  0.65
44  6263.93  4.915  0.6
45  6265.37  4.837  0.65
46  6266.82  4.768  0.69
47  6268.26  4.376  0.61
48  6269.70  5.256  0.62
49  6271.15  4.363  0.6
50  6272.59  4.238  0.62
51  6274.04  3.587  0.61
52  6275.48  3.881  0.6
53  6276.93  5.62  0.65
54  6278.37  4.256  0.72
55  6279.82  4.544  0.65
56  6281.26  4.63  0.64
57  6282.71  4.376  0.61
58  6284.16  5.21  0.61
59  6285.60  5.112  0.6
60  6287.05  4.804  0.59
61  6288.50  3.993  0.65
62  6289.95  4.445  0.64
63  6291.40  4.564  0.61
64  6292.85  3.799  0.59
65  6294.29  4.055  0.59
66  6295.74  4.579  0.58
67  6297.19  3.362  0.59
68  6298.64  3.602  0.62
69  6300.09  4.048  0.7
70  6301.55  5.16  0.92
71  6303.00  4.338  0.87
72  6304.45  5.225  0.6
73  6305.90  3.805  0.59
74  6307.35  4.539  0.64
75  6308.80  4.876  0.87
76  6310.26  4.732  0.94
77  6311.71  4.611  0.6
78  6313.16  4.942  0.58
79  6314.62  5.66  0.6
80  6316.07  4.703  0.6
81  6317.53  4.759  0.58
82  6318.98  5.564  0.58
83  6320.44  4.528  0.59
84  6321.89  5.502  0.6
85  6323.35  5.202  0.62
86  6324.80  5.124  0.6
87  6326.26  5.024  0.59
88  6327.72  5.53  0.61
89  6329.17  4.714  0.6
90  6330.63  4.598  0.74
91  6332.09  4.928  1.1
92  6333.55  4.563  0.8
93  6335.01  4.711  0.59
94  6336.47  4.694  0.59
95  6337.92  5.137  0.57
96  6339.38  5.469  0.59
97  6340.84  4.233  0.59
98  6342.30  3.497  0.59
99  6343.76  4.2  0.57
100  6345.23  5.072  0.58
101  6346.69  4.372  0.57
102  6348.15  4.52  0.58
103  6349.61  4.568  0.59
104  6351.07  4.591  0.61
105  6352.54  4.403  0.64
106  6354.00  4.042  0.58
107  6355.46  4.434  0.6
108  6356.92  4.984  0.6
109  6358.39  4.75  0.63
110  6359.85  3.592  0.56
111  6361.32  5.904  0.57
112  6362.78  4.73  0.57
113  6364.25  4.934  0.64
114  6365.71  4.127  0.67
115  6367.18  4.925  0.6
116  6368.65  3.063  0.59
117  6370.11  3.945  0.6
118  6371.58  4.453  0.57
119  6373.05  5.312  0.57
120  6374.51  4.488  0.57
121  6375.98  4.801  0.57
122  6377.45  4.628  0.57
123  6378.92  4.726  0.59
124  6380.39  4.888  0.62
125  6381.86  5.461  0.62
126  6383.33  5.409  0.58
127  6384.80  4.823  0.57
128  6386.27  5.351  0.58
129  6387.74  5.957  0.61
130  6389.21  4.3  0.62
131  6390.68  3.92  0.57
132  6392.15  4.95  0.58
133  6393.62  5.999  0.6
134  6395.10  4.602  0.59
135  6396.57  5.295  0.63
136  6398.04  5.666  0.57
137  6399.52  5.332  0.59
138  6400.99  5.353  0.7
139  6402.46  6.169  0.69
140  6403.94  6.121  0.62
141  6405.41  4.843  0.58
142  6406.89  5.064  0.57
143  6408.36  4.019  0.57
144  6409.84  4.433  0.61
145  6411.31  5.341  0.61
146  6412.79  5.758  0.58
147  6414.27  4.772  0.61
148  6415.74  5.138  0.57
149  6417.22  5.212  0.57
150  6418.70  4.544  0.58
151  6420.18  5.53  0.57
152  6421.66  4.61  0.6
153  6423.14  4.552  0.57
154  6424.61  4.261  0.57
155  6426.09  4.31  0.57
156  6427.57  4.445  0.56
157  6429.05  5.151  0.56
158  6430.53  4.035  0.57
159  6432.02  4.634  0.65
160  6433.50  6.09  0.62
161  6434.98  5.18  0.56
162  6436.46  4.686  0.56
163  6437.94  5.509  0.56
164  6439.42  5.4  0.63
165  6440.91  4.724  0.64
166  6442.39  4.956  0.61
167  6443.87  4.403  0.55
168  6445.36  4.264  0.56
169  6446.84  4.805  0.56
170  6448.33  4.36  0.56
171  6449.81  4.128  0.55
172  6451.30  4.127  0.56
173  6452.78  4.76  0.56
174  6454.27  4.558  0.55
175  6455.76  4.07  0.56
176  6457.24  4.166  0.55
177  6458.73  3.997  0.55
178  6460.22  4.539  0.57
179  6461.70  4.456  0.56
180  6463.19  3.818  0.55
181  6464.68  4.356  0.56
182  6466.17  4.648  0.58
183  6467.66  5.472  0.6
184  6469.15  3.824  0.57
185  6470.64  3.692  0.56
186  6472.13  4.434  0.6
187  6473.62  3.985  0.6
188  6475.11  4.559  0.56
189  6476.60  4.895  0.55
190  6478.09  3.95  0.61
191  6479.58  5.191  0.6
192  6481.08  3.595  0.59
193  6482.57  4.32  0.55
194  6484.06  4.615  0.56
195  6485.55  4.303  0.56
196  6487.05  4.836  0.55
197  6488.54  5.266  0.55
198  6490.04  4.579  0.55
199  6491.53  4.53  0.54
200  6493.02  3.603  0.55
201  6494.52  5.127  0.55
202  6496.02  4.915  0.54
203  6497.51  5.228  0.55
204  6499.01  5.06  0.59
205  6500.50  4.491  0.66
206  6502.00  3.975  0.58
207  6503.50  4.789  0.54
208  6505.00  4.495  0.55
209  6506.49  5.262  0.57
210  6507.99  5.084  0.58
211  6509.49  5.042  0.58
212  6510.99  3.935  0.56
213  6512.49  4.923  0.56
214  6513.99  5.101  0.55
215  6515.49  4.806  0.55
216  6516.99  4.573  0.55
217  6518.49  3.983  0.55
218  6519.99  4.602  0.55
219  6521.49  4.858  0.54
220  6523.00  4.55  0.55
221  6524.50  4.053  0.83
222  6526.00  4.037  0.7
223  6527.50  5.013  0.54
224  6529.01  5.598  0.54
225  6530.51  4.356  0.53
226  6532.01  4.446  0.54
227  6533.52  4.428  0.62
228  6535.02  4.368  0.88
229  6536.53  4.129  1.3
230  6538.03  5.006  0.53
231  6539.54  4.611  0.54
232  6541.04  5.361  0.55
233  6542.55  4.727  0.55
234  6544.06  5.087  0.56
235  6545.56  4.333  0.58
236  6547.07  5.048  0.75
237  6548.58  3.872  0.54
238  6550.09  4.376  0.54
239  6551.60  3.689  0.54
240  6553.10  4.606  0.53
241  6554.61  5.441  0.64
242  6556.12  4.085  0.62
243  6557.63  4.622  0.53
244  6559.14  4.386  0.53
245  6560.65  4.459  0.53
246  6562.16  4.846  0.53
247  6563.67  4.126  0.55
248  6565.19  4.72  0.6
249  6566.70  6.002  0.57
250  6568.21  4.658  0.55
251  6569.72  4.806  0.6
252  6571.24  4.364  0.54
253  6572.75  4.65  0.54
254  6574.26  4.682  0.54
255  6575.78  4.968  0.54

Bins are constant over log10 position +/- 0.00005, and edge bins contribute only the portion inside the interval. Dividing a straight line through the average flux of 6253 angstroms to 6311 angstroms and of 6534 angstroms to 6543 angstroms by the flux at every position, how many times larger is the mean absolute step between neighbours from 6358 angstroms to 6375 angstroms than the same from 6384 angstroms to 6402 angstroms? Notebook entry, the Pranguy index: 1.88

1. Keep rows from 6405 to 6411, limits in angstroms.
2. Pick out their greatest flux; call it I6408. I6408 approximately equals 5.064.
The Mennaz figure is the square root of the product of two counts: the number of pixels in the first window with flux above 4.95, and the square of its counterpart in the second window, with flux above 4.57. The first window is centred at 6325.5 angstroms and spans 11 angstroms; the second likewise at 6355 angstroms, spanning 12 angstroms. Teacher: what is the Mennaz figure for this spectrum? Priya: 6.7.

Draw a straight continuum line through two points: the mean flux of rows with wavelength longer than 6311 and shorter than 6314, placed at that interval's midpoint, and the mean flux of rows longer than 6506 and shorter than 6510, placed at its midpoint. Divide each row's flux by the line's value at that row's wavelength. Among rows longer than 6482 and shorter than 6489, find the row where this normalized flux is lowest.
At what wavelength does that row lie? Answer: 6485.55 angstroms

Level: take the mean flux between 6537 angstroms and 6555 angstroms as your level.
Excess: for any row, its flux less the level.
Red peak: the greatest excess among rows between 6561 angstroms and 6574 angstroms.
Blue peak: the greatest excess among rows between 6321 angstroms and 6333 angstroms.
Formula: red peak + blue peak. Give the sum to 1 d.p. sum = 2.2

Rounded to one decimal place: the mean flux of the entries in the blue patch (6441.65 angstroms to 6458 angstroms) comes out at 4.4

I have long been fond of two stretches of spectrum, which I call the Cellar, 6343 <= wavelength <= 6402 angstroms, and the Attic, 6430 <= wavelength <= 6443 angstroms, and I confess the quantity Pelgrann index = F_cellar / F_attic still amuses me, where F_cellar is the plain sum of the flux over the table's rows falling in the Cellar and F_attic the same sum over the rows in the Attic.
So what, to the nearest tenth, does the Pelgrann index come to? 4.2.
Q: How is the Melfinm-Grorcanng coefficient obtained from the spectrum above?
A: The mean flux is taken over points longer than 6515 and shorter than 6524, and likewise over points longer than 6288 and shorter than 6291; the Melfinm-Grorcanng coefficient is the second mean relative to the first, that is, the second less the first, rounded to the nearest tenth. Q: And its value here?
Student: -0.3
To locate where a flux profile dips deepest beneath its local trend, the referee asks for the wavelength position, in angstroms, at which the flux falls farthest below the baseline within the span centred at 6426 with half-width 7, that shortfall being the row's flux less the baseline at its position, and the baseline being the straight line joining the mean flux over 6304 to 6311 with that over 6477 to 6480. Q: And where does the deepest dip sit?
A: 6430.53 angstroms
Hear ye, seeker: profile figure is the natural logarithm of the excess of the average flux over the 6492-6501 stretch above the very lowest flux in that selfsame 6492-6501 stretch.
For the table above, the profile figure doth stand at 0.1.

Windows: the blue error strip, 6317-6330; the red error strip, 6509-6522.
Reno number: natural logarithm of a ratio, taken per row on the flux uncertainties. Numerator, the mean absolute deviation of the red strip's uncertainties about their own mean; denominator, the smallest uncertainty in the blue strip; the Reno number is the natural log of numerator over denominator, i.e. -4.3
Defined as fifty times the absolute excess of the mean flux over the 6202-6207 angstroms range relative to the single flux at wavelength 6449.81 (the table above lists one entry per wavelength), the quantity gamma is 19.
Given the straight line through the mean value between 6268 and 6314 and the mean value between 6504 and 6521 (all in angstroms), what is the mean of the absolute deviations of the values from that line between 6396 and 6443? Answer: 0.57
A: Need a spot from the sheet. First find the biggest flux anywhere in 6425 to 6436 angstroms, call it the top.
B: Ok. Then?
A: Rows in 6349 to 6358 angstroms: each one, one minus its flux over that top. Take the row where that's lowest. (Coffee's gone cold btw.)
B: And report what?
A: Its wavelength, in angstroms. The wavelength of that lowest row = 6356.92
